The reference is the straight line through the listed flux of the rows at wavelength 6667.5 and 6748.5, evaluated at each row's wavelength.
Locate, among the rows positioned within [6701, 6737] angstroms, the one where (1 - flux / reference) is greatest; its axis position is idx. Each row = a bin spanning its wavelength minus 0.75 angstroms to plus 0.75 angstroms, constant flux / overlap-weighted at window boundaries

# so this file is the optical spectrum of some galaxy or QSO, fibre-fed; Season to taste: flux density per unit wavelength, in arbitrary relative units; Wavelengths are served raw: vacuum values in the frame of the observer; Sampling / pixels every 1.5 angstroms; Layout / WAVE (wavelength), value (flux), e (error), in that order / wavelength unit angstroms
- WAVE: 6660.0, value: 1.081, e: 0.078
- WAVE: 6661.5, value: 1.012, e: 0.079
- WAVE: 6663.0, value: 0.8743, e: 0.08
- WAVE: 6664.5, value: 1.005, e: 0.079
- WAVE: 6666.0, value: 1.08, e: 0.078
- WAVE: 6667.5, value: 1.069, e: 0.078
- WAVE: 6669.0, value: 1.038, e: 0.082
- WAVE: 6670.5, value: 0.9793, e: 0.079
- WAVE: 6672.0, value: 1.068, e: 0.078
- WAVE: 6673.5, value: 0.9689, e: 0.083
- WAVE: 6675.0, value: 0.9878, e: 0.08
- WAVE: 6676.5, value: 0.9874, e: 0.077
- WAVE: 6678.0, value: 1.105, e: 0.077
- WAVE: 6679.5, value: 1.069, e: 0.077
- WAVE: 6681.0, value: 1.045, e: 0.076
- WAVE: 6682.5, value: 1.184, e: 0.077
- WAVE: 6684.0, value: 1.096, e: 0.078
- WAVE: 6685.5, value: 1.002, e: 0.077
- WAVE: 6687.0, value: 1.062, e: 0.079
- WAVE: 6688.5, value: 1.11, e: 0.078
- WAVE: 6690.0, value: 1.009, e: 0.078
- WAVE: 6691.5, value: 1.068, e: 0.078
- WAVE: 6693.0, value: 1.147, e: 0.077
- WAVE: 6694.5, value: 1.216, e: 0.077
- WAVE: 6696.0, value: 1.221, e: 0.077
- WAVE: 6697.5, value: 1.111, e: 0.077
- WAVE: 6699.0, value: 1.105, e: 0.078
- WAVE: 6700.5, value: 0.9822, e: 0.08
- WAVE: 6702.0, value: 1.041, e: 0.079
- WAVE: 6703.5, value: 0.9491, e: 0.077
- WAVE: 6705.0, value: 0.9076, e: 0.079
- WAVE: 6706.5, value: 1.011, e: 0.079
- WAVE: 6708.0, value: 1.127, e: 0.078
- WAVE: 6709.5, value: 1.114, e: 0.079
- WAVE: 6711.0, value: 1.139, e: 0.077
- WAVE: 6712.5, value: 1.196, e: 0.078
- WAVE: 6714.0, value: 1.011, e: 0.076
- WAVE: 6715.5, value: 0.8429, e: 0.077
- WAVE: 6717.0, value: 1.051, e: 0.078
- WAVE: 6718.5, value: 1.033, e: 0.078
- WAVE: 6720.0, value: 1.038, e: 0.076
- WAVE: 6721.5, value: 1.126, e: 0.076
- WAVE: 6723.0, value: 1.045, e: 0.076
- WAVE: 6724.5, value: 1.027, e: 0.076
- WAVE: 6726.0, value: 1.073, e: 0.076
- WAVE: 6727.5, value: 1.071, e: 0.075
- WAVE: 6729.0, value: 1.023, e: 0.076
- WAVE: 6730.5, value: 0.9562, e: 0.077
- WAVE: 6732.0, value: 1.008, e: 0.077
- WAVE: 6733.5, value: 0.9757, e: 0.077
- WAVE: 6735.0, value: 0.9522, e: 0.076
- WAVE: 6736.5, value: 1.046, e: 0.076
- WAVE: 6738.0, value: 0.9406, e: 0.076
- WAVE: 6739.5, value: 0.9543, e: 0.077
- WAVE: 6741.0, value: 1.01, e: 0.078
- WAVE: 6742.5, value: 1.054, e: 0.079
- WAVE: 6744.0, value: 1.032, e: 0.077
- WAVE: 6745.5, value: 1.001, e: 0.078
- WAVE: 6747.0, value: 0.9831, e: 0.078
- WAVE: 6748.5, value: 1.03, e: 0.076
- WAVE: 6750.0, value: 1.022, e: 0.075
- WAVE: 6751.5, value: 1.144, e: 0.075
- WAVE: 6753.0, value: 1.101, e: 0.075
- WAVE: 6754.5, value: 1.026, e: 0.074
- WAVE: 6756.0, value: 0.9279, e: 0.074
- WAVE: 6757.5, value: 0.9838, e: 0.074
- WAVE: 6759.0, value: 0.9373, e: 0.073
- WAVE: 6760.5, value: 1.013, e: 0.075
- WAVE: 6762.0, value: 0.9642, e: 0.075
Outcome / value 6715.5 angstroms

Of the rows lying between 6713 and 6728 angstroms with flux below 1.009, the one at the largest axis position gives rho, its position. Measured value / 6715.5 angstroms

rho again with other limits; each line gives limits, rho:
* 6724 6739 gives 6738.0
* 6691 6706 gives 6705.0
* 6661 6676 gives 6675.0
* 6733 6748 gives 6747.0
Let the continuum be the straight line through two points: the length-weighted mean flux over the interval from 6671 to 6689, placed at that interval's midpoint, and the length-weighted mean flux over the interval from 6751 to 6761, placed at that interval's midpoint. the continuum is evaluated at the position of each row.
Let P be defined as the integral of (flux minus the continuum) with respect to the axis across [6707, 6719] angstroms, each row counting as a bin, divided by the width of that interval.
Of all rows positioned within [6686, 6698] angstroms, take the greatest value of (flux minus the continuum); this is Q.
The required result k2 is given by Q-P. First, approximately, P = 0.026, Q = 0.17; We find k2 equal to 0.148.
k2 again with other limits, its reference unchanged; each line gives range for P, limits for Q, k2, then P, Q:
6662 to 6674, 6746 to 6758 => 0.176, -0.050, 0.13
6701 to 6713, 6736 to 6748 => 0.016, 0.015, 0.03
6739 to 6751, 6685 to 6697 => 0.181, -0.007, 0.17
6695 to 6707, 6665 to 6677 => 0.017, 0.001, 0.02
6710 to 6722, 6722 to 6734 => 0.024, 0.018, 0.04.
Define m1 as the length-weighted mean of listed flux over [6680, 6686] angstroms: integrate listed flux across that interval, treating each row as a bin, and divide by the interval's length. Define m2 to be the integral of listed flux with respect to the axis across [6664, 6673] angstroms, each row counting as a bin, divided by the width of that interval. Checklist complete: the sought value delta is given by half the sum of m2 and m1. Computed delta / 1.062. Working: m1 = 1.08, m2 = 1.04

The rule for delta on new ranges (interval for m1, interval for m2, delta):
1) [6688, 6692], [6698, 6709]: 1.040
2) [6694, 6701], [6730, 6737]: 1.058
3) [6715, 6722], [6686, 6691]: 1.039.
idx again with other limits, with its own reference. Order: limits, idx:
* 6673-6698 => 6673.5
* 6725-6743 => 6738.0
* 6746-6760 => 6756.0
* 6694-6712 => 6705.0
